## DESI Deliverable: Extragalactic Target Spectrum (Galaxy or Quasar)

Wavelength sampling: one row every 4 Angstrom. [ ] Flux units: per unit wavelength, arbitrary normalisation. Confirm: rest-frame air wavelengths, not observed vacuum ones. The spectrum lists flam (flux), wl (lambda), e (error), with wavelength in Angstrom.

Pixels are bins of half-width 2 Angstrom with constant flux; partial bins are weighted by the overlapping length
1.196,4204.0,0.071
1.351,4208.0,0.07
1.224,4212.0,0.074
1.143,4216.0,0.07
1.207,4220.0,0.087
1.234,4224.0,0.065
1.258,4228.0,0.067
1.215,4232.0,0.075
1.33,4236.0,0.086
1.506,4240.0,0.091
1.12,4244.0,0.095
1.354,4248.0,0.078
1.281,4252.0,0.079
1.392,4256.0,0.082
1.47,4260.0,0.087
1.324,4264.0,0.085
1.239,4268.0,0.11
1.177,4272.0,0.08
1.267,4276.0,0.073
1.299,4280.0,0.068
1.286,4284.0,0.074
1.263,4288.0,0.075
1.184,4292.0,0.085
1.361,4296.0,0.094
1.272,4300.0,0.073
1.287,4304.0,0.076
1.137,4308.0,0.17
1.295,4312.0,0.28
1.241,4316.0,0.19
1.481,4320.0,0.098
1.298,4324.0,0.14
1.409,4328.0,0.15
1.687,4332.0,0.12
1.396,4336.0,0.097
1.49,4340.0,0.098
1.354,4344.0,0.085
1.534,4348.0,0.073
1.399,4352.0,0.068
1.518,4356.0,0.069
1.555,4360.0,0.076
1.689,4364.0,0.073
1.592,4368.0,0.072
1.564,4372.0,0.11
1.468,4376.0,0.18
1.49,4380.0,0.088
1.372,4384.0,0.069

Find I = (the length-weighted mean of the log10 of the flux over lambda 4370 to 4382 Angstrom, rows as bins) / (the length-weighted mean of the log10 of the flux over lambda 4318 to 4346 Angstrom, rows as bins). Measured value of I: 1.12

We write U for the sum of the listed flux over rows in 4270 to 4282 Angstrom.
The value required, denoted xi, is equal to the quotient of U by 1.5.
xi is 2.50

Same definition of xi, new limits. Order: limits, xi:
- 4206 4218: 2.48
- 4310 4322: 2.68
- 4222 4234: 2.47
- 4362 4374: 3.23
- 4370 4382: 3.01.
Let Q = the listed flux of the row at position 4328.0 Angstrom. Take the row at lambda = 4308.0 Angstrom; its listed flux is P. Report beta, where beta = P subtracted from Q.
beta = 0.27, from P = 1.137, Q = 1.409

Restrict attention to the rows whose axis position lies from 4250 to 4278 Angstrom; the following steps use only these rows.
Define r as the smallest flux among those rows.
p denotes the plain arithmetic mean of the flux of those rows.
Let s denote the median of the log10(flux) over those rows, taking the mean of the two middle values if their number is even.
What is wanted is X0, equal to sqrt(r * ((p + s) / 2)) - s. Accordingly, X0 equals 0.80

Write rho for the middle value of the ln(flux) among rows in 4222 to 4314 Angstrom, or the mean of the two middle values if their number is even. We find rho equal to 0.25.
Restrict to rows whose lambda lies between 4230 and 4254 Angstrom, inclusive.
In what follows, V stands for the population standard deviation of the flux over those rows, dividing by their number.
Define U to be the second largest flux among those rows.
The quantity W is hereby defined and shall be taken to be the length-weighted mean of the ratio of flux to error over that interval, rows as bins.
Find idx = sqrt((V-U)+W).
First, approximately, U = 1.354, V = 0.12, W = 15.6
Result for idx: 3.8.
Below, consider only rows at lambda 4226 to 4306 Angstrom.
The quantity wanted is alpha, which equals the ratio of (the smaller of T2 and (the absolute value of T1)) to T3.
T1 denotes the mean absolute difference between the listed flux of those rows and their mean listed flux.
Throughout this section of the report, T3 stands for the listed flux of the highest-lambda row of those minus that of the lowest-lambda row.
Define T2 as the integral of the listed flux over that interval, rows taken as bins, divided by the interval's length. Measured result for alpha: 2.4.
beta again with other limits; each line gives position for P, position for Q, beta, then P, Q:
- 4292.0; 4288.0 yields 0.08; 1.184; 1.263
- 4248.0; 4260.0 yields 0.12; 1.354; 1.47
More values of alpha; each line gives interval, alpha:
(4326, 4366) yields 0.3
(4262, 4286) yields -1.0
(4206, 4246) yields -0.4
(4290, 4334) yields 0.2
